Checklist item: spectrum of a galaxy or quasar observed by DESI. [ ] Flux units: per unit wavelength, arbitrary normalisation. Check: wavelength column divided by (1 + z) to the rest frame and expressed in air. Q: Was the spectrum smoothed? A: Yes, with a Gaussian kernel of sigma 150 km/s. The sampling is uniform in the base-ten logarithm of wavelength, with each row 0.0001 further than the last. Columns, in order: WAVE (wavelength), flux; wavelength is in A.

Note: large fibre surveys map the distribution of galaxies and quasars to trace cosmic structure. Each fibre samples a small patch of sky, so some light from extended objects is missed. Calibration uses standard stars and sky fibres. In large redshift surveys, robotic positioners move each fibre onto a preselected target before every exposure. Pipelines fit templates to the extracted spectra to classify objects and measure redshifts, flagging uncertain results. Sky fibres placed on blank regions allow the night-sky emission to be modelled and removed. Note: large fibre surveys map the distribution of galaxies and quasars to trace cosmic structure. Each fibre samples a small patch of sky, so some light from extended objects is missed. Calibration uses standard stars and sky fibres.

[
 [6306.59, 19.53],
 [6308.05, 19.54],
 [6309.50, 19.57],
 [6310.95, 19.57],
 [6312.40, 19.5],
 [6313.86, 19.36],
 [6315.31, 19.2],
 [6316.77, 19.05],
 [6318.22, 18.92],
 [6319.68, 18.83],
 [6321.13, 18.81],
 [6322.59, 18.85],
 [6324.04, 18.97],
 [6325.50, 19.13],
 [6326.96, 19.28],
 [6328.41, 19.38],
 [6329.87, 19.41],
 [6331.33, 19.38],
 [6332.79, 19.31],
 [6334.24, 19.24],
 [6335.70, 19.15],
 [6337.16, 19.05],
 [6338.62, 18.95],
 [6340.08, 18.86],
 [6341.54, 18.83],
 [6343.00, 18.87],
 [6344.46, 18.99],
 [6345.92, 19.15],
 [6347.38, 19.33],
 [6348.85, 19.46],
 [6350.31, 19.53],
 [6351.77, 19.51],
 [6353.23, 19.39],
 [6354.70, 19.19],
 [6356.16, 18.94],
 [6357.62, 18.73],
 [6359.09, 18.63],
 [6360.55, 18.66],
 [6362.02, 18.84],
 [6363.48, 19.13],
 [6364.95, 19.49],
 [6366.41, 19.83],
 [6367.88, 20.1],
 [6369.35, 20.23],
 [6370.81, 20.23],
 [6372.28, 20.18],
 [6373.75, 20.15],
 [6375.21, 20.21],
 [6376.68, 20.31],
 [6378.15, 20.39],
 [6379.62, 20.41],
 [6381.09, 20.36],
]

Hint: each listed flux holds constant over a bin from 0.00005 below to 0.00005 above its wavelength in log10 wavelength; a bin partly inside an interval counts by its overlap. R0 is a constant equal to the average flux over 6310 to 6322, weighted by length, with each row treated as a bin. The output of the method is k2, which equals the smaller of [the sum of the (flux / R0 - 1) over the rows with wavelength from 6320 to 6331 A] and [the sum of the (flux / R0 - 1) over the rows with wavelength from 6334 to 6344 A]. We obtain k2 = -0.06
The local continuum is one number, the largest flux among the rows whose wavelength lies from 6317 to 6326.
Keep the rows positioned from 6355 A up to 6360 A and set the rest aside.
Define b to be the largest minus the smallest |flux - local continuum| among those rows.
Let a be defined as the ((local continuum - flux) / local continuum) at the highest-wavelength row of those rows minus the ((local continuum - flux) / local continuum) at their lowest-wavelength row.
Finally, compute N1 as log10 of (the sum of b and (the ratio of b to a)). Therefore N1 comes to 1.29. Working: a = 0.016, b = 0.31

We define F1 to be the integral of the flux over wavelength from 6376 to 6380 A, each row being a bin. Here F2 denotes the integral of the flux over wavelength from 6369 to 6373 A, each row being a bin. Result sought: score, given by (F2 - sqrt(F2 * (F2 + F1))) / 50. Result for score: -0.674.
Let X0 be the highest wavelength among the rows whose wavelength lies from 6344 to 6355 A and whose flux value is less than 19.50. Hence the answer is 6354.70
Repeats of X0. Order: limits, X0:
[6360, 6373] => 6364.95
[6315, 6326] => 6325.50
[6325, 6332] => 6331.33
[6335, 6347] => 6345.92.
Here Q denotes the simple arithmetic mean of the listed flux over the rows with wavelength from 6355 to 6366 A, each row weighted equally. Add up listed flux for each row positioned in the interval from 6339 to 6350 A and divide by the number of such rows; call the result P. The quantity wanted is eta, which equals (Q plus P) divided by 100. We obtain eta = 0.380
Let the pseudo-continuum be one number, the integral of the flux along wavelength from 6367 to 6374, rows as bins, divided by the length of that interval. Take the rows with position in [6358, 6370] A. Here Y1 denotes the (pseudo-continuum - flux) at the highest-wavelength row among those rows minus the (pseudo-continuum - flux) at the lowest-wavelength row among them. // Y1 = -1.6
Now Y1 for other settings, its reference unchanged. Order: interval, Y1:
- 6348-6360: 0.8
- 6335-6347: 0.0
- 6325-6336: 0.0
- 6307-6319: 0.6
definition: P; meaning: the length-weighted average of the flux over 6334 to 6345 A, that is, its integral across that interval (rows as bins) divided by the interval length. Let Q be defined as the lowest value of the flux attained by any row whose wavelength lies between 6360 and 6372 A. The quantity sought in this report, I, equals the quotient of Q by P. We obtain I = 0.98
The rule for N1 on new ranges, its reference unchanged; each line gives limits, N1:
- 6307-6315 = 1.35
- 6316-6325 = 1.76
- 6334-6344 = 1.17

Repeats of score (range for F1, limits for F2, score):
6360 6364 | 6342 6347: -0.645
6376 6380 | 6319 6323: -0.667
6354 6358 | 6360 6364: -0.629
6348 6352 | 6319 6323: -0.642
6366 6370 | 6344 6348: -0.659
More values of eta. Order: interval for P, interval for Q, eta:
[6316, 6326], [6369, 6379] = 0.392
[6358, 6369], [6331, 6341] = 0.384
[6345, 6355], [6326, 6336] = 0.387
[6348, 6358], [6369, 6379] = 0.395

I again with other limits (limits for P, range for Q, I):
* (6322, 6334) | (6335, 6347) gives 0.98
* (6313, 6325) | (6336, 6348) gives 0.99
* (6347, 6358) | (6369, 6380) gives 1.05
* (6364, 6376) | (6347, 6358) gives 0.93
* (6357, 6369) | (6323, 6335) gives 0.99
